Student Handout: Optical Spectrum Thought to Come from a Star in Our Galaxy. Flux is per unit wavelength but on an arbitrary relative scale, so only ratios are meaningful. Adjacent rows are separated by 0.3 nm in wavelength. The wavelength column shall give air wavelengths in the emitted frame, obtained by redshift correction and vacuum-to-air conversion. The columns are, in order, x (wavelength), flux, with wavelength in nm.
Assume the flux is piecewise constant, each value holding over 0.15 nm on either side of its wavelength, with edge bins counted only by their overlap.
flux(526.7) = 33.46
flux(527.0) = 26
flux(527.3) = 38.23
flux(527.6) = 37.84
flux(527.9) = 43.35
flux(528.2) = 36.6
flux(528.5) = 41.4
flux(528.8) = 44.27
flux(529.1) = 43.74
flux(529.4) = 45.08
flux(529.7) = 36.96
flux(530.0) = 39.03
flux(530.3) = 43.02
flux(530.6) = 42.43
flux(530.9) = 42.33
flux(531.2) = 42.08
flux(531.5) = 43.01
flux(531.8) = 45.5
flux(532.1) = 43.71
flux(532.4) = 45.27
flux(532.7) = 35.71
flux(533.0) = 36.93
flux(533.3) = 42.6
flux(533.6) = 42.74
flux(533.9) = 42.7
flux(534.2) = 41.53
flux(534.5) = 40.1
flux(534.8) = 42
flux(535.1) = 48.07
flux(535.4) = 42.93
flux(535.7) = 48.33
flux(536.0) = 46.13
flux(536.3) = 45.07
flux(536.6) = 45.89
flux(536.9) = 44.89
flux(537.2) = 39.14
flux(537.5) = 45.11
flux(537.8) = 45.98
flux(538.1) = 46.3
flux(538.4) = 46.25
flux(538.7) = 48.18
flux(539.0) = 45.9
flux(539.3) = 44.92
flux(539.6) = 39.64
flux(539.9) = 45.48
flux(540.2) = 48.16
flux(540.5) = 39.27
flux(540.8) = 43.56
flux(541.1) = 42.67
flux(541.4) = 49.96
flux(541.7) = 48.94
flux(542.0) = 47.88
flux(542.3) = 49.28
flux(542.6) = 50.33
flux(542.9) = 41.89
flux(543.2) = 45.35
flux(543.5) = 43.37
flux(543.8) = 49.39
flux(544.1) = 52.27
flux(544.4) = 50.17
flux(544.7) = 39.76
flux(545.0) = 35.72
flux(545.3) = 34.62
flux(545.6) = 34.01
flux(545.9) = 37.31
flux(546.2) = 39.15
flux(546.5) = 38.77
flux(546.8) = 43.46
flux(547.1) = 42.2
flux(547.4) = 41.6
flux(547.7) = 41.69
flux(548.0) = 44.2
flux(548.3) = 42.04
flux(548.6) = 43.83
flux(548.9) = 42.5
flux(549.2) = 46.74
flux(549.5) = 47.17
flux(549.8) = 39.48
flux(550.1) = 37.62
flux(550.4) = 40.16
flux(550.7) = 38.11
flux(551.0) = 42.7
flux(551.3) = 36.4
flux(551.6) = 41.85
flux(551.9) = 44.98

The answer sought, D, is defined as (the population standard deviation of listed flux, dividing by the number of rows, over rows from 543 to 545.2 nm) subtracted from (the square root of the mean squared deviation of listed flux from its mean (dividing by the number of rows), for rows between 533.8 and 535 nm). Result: -5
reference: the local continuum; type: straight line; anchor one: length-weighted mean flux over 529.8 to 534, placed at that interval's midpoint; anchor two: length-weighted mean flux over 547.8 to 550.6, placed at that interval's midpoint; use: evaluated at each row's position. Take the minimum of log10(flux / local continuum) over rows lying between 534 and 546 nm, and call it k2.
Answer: -0.10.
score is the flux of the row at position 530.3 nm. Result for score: 43.02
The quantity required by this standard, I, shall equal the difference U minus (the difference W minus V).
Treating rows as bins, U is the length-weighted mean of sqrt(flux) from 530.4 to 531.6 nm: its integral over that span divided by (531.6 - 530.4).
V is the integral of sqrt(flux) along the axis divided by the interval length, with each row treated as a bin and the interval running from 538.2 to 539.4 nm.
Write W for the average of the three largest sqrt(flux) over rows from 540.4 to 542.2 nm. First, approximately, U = 6.52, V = 6.81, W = 6.99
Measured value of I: 6.33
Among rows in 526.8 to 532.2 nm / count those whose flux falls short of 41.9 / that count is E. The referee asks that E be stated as 7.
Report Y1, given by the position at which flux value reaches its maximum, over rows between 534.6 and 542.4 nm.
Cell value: 541.4 nm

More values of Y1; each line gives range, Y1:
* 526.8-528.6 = 527.9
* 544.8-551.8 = 549.5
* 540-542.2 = 541.4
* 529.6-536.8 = 535.7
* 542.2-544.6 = 544.1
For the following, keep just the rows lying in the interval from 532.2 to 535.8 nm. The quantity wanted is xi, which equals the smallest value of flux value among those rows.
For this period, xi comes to 35.71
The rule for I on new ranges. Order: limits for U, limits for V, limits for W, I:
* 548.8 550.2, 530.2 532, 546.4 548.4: 6.53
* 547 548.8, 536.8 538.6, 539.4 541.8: 6.21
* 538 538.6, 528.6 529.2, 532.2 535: 6.83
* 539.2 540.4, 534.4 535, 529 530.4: 6.48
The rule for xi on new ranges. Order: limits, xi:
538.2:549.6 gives 34.01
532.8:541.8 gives 36.93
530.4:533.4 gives 35.71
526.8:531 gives 26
